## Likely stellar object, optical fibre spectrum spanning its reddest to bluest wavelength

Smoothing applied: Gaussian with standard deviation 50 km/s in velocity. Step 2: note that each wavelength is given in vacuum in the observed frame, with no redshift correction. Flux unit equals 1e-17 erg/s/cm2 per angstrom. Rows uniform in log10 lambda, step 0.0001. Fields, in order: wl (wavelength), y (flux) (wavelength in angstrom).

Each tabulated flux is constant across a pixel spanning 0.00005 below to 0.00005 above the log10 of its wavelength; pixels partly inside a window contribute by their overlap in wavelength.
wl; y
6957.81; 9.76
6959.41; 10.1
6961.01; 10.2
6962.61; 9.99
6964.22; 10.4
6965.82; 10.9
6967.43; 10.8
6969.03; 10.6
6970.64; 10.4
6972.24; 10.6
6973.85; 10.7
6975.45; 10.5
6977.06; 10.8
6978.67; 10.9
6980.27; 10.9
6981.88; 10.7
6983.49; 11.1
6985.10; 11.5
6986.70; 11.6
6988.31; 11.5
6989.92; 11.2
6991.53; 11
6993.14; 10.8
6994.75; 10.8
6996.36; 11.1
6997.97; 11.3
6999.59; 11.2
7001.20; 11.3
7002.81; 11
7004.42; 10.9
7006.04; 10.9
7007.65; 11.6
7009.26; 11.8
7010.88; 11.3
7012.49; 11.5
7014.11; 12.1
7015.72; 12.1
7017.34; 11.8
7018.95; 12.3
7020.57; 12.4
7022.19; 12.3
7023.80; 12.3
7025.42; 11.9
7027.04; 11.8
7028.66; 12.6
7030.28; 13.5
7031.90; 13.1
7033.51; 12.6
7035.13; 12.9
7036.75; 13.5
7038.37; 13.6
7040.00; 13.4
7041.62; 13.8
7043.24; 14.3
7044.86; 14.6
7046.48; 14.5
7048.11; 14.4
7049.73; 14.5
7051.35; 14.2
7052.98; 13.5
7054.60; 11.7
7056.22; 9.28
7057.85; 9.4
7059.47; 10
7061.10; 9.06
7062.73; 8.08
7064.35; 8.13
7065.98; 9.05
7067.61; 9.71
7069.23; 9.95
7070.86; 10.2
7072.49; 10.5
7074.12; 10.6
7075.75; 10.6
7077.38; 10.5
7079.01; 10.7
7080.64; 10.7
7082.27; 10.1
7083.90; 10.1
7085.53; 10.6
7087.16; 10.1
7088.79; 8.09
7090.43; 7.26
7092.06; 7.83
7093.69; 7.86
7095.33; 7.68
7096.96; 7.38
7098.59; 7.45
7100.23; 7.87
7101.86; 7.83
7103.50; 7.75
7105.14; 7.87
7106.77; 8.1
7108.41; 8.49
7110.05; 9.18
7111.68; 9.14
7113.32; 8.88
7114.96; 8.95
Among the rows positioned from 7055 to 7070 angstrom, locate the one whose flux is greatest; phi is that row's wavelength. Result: 7059.47 angstrom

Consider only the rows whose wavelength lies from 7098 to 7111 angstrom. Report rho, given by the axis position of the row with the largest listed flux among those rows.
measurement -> 7110.05 angstrom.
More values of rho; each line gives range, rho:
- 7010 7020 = 7018.95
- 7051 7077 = 7051.35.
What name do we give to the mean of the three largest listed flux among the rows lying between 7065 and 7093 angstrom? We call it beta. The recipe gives 10.7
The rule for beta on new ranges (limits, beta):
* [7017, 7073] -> 14.5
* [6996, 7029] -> 12.4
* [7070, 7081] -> 10.7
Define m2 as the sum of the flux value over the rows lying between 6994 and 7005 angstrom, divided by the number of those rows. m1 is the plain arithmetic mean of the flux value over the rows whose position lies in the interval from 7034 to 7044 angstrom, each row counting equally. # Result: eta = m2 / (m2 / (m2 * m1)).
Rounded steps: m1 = 13.6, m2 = 11.1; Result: 151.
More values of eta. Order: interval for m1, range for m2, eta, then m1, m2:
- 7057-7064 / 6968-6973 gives 96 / 9.1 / 10.5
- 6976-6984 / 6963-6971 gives 116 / 10.9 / 10.6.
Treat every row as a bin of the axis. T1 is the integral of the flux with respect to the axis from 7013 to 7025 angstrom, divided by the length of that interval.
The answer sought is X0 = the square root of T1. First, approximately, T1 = 12.2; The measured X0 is 3.5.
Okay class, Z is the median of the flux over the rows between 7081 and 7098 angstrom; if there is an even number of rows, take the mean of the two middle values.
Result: 8.0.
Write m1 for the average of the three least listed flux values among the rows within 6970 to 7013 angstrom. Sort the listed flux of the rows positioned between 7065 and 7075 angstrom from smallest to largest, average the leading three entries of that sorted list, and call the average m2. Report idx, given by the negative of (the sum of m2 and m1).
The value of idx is -20.1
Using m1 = 10.5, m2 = 10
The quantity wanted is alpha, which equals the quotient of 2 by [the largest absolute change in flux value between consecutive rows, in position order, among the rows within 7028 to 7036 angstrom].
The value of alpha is 2.2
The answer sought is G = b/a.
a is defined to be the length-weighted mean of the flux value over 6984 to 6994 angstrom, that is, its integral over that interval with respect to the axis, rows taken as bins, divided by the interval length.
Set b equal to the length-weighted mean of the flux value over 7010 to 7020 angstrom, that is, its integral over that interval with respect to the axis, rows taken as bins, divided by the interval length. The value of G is 1.1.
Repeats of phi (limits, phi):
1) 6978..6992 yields 6986.70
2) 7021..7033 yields 7030.28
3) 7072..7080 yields 7079.01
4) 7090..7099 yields 7093.69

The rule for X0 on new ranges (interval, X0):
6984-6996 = 3.3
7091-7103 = 2.8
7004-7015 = 3.4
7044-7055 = 3.7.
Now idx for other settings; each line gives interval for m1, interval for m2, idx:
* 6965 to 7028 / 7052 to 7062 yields -19.7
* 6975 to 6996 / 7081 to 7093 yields -18.4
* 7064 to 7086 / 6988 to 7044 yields -19.8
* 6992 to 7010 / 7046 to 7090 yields -18.9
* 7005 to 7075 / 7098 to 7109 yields -16.1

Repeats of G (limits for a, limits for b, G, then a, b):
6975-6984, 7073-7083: 1.0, 10.8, 10.5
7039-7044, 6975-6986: 0.8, 13.8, 10.9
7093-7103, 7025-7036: 1.6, 7.7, 12.7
